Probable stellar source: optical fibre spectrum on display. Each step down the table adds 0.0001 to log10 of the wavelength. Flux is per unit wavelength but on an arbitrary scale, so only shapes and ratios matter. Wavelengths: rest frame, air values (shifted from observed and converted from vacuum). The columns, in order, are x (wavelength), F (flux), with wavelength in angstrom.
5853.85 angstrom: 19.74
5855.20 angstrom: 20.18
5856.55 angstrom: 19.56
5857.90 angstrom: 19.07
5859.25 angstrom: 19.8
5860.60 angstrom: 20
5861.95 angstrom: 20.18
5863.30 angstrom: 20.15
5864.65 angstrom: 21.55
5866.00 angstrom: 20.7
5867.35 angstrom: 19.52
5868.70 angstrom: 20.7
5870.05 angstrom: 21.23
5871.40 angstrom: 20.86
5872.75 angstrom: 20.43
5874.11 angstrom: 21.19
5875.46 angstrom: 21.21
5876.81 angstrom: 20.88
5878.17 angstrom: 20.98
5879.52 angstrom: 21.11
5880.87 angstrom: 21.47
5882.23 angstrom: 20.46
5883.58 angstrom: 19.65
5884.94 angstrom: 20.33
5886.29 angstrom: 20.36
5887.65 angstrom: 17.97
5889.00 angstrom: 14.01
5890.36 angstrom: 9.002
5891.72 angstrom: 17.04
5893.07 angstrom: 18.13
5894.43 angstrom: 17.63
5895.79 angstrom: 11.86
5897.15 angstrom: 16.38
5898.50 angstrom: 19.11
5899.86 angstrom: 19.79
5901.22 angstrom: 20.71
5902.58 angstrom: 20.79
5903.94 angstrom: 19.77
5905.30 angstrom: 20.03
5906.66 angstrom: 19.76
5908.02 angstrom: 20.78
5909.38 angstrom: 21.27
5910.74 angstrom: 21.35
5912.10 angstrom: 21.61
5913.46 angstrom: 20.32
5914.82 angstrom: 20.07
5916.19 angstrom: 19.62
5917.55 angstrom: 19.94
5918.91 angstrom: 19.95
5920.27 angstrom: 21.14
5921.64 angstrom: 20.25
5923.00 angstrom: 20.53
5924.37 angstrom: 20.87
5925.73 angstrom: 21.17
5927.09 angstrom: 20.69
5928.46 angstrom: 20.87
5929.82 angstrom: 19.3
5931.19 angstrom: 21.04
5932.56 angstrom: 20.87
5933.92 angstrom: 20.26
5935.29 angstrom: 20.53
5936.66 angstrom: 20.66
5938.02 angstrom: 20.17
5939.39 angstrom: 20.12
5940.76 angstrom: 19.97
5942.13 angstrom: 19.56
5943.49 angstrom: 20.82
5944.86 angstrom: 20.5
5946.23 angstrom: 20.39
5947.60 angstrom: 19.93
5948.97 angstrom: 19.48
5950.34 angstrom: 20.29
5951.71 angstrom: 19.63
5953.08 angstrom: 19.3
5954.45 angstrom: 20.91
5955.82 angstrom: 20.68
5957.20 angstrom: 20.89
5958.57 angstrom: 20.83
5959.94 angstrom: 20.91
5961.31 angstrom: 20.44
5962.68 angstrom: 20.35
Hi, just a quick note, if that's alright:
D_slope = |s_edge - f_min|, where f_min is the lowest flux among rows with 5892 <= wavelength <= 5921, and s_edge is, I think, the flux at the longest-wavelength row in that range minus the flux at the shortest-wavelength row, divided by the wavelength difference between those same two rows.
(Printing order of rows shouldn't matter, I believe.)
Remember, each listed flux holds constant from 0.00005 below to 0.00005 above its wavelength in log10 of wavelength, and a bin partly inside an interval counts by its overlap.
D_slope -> 11.7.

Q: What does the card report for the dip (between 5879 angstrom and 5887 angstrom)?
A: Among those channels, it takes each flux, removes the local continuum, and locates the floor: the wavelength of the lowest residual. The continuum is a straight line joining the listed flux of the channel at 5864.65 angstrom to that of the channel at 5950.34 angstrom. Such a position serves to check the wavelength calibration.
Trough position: 5883.58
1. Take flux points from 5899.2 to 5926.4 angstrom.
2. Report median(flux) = 20.4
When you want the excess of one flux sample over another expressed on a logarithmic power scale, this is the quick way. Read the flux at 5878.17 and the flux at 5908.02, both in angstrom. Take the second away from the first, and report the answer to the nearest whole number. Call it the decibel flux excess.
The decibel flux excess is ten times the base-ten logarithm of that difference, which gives -7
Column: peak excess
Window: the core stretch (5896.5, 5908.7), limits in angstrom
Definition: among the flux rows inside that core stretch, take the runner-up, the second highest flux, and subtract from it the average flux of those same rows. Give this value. 1.1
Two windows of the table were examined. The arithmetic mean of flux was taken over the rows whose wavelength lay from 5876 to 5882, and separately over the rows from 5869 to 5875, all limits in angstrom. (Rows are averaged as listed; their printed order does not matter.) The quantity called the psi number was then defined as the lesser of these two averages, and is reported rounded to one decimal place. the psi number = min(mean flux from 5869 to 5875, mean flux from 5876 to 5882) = 20.9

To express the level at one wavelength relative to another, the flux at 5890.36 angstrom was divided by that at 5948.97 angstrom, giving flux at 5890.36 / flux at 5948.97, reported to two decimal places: 0.46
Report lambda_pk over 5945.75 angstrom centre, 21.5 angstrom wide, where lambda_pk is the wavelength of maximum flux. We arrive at 5954.45 angstrom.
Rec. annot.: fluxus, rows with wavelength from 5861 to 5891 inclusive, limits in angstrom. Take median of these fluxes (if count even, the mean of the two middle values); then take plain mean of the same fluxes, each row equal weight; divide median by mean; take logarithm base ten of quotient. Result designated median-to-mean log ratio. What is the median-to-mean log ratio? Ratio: 0.018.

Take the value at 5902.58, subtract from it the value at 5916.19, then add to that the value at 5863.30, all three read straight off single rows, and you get 21.3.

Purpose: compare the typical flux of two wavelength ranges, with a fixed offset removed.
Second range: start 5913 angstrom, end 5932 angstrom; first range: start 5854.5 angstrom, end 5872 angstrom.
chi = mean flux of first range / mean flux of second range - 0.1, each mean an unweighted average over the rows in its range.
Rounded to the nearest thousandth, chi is 0.893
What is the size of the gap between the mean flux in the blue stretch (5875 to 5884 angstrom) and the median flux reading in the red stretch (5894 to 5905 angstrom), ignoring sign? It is 1.4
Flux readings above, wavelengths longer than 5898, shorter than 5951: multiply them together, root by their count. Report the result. 20.4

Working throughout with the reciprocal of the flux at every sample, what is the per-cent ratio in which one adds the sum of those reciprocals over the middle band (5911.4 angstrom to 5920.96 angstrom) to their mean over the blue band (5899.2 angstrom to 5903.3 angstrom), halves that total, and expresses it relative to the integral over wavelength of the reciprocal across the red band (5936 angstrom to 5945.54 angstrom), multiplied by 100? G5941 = 42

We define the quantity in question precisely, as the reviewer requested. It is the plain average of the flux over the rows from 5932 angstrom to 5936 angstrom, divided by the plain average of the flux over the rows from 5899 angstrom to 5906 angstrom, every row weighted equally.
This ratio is 1.02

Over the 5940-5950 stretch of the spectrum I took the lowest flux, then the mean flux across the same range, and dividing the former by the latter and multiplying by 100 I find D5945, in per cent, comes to 96.9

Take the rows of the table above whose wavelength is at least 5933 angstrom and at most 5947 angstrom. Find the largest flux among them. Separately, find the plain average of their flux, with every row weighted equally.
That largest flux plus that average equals 41.1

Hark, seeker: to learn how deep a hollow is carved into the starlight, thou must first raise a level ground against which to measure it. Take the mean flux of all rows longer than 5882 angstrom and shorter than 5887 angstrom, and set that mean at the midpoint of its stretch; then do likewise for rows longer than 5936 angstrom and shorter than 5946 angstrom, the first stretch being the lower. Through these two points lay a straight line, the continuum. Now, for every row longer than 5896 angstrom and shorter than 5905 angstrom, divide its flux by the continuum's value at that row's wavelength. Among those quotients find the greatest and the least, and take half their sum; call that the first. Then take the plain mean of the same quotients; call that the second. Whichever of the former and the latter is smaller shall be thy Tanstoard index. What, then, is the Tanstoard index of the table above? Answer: 0.92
